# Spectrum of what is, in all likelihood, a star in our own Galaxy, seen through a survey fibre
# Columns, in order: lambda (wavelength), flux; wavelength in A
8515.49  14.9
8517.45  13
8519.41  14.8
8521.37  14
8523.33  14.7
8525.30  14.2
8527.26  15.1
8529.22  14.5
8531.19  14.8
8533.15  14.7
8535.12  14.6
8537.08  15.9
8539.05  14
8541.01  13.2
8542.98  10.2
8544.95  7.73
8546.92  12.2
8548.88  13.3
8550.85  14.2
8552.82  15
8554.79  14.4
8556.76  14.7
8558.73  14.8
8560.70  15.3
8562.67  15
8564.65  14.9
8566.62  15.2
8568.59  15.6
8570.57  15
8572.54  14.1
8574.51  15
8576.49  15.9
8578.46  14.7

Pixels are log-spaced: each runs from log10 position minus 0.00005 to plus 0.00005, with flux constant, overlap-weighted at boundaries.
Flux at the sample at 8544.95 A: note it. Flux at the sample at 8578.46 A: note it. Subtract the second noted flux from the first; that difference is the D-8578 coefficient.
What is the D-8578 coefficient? -7.0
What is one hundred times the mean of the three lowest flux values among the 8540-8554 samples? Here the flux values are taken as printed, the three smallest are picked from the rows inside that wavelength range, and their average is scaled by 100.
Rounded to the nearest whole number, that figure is 1004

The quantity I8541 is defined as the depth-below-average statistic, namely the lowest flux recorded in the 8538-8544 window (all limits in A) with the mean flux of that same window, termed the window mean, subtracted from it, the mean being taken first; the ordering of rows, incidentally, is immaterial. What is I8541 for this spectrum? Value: -2.3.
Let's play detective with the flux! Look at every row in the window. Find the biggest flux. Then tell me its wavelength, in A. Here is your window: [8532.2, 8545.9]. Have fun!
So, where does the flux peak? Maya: 8537.08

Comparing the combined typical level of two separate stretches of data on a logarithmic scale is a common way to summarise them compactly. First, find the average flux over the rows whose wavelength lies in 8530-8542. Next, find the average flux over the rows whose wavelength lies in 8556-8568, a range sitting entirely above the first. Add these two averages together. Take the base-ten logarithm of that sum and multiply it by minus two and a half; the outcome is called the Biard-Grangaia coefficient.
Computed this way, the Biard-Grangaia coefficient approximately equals -3.68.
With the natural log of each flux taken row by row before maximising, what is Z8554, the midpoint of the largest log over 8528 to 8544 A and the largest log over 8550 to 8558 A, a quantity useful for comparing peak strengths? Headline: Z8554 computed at 2.737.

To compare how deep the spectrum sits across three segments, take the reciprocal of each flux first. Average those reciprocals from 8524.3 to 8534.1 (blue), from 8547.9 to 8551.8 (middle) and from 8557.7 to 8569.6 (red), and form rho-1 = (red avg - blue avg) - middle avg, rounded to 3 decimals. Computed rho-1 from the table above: -0.075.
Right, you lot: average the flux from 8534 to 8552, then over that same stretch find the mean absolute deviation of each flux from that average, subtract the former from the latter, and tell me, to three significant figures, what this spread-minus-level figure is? -11.0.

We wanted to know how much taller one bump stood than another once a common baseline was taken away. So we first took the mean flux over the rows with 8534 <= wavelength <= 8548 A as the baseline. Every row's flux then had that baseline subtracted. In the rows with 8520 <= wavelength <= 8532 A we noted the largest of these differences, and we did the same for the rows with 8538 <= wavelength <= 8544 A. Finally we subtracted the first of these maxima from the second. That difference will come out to -1.1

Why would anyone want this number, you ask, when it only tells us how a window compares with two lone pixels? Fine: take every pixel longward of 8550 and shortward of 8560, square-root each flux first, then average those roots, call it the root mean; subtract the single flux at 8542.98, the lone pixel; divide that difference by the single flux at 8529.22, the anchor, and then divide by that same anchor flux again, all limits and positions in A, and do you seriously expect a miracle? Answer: -0.030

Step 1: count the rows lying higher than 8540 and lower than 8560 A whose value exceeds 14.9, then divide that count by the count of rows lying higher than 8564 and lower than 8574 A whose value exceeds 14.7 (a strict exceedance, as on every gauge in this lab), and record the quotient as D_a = 0.25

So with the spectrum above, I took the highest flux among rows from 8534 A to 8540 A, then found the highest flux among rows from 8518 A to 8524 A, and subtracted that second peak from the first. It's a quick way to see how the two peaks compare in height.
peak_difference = 1.1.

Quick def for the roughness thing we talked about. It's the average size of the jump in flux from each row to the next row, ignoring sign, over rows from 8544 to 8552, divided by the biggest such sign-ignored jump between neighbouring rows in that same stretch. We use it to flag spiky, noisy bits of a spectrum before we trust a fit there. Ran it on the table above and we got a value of 0.48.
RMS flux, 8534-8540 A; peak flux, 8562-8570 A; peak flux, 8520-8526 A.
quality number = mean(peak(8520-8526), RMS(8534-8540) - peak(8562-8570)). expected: 7.0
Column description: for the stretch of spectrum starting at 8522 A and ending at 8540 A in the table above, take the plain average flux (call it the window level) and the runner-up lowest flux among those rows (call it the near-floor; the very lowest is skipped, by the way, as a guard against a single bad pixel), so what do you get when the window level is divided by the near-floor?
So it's 1.04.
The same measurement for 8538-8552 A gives 1.19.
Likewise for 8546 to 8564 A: 1.08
